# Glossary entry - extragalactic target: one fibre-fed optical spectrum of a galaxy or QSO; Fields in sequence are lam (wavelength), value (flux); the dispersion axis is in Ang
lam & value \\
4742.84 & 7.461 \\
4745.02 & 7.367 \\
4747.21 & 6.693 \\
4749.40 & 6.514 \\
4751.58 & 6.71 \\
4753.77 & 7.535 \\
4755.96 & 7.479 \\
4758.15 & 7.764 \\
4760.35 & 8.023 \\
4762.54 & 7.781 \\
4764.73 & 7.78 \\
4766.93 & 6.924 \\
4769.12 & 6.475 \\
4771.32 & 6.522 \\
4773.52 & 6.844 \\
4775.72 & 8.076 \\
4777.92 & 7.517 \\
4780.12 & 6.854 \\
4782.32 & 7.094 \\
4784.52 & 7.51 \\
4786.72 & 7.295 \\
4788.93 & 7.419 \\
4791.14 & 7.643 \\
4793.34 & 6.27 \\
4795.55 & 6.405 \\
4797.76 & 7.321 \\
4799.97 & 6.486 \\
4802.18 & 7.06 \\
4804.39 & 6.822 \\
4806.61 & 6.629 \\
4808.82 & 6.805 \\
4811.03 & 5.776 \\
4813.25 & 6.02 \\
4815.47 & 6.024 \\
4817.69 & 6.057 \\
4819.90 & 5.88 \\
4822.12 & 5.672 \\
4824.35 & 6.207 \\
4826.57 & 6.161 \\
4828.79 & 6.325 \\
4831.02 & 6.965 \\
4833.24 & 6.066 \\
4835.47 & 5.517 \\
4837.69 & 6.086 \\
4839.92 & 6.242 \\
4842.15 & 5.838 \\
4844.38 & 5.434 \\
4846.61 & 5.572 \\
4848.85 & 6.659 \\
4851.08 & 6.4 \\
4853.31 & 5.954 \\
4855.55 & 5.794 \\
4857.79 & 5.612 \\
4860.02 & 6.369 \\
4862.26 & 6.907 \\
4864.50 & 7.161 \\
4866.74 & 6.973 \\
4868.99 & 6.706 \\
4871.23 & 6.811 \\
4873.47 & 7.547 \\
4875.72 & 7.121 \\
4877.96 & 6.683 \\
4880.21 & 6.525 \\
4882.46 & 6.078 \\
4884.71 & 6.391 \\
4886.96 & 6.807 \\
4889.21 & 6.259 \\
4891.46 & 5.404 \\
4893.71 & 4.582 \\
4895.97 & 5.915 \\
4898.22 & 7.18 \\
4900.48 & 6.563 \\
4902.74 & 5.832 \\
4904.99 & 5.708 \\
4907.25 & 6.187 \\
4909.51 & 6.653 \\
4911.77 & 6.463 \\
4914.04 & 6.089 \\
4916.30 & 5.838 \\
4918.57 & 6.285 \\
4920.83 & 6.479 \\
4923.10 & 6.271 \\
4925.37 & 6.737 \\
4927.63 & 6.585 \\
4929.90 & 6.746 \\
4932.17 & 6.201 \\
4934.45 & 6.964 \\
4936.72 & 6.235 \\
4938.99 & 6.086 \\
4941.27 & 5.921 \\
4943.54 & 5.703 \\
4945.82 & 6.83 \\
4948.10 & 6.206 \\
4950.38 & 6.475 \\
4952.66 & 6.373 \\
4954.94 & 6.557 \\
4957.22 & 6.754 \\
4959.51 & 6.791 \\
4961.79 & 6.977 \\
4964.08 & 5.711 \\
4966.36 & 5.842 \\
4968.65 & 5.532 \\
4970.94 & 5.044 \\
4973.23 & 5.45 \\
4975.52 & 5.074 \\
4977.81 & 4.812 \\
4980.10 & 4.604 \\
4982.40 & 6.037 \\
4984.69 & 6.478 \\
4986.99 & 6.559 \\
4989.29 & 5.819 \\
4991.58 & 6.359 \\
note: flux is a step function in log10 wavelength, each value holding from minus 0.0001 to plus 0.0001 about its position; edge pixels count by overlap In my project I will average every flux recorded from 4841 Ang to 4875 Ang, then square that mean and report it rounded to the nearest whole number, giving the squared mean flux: 41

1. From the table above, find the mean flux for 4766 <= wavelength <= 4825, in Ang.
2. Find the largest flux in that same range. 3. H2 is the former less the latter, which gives -1.3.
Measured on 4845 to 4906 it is -1.2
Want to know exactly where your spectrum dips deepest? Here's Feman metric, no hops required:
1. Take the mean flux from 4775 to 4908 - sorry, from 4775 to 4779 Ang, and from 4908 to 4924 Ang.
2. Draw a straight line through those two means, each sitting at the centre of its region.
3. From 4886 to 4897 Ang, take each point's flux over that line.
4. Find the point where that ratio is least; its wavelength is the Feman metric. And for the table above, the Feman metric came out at 4893.71 Ang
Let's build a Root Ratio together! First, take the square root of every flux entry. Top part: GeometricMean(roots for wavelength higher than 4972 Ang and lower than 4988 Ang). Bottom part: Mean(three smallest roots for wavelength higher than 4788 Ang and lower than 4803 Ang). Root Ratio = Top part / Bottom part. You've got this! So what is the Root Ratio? 0.93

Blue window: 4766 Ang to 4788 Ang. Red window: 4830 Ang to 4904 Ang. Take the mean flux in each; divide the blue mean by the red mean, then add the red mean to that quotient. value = 7.43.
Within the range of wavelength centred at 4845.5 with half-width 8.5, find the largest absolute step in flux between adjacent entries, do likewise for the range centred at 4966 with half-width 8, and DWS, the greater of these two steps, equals 1.27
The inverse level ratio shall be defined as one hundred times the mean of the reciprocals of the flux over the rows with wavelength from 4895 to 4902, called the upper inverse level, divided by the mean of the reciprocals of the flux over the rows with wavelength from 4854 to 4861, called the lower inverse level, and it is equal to 91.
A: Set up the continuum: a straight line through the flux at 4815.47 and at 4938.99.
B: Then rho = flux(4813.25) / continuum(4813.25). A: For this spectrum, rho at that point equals 1.00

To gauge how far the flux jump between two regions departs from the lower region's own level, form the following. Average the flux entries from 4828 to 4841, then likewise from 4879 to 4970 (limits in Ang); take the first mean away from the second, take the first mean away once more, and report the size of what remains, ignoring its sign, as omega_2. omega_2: 6.13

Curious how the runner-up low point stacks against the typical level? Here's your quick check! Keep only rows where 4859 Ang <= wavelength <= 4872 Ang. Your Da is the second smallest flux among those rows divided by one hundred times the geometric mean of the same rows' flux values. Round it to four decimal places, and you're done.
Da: 0.0098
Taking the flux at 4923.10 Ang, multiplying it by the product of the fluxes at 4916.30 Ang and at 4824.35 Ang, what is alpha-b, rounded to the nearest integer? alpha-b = 227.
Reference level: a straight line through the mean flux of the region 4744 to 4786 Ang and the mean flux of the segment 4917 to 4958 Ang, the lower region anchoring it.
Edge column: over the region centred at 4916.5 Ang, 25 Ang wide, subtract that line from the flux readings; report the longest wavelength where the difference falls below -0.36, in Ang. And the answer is 4916.30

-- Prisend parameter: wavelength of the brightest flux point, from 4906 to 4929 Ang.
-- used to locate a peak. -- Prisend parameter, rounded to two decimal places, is 4925.37 Ang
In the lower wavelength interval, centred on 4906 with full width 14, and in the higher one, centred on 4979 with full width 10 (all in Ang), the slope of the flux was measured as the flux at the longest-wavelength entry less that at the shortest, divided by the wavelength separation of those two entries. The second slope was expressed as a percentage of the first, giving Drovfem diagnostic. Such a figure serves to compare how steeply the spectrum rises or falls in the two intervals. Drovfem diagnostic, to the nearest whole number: -1580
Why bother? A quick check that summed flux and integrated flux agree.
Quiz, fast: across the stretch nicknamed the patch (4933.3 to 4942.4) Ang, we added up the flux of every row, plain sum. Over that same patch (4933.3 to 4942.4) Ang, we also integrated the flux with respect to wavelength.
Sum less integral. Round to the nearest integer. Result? -32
